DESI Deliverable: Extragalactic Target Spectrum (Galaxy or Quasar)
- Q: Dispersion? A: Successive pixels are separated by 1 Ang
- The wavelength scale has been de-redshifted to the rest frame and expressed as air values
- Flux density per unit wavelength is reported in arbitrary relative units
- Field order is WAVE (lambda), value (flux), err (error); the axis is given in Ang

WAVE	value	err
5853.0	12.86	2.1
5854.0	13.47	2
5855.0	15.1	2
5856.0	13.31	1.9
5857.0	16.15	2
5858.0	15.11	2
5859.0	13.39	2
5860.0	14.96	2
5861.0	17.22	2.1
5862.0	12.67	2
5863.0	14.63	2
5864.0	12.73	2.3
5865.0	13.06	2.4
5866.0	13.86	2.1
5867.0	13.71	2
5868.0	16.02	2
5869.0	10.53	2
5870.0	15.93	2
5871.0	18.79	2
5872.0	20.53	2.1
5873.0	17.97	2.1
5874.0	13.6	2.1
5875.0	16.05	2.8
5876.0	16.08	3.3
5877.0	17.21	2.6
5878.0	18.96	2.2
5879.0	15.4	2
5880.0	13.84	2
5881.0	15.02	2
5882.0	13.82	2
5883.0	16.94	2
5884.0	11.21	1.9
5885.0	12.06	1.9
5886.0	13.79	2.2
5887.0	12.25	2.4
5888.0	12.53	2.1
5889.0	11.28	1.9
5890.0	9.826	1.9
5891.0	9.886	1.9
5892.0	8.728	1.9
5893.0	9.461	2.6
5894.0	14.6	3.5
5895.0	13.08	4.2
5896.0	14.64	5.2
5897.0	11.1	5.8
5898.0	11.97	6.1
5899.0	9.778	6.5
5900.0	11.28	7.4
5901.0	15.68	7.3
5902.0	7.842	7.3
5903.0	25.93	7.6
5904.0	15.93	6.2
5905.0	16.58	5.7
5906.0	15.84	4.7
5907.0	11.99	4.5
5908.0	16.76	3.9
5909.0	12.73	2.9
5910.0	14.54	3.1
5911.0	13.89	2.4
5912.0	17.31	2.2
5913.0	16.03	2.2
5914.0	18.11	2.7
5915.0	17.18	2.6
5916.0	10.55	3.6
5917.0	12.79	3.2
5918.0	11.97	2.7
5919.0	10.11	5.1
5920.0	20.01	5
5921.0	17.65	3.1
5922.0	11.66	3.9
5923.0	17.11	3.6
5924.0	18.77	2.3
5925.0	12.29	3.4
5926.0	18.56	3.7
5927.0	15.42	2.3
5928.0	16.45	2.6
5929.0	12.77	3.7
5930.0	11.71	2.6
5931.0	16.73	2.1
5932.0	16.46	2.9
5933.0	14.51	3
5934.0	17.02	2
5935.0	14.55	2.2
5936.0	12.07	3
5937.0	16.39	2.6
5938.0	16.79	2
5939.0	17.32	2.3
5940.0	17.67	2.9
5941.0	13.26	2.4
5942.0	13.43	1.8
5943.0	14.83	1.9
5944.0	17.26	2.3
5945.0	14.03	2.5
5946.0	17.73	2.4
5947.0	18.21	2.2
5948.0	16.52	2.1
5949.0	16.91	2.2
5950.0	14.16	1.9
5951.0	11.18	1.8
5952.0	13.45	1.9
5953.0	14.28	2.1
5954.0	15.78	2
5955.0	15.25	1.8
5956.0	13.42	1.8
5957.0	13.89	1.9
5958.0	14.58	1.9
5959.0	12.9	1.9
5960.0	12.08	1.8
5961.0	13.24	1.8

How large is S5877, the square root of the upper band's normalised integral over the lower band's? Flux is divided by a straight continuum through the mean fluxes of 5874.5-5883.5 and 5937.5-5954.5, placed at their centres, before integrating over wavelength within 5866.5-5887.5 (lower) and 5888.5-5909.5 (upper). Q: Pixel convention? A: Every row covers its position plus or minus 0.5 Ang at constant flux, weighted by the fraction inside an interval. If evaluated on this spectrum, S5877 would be 0.93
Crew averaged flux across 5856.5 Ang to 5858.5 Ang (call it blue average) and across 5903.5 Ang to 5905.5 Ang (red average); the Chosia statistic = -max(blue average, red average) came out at -16.3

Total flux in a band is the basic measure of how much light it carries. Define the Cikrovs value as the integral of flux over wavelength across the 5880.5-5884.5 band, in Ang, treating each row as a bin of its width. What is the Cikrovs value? 57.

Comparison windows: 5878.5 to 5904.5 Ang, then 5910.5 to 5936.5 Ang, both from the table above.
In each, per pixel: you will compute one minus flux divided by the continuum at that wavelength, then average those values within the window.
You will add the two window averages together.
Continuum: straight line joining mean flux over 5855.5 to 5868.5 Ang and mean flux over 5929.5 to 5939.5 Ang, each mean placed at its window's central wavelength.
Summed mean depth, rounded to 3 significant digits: 0.129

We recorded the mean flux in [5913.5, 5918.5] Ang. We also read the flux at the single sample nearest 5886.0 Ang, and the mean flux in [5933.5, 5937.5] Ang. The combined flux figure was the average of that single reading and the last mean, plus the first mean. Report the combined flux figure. 28.5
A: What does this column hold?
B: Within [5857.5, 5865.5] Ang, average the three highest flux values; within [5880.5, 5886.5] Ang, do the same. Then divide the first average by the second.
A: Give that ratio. 1.03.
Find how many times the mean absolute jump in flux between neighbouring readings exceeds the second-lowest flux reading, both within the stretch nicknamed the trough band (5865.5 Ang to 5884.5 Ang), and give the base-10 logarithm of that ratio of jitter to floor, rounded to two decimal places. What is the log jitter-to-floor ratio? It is -0.64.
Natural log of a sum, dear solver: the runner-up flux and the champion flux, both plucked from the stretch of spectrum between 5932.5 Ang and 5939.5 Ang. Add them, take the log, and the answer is 3.54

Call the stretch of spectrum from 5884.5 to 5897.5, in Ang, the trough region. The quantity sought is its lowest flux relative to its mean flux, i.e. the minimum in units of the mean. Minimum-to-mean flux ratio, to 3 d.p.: 0.740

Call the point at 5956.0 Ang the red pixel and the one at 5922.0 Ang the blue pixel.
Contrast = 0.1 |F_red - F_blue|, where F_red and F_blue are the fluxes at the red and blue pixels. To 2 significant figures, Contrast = 0.18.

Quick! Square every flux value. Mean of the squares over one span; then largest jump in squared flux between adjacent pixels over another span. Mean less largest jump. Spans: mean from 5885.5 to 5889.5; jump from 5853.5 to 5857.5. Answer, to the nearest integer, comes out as 72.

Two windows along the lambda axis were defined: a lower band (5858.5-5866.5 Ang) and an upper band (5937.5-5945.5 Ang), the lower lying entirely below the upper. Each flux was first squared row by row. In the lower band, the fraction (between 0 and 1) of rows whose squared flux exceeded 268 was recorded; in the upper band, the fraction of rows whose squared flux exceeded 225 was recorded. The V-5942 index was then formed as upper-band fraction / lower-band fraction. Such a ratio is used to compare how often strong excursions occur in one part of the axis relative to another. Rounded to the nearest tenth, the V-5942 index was 4.0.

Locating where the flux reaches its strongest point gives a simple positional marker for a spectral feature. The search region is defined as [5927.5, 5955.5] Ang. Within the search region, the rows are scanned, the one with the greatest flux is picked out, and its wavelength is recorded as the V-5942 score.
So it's 5947.0 Ang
